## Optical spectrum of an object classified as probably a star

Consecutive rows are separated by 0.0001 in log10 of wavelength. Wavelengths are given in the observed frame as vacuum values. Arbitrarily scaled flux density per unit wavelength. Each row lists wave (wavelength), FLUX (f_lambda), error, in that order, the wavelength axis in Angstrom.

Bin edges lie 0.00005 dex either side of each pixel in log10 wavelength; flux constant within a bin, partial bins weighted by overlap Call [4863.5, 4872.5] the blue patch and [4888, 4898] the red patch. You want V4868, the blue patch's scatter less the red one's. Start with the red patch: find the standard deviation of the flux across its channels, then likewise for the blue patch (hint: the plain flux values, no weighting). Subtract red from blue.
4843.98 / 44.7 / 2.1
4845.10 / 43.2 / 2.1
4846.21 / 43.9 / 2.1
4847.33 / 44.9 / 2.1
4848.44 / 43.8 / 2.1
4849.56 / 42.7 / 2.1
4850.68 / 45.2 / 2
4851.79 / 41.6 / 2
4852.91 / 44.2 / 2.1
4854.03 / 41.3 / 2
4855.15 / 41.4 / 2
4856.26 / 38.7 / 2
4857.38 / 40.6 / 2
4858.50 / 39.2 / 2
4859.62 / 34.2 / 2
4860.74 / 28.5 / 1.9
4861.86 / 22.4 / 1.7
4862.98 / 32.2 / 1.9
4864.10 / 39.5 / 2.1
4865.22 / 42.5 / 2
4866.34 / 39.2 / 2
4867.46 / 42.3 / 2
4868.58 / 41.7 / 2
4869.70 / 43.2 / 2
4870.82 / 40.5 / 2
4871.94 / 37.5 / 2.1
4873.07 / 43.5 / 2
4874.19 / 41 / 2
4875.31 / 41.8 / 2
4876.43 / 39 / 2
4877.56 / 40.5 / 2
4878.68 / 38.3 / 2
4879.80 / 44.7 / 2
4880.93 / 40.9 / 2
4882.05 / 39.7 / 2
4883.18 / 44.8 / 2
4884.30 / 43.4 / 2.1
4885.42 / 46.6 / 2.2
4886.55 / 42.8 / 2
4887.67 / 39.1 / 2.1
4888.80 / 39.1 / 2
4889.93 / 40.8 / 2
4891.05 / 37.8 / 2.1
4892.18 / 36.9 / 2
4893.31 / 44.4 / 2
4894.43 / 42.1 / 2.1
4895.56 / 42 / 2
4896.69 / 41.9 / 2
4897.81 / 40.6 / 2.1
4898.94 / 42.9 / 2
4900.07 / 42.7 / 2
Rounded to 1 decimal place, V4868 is -0.4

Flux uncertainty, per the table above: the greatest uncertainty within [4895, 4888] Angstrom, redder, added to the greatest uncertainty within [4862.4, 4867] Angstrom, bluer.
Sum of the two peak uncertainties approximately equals 4.20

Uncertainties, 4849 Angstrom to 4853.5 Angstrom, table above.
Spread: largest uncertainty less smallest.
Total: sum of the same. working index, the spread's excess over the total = -8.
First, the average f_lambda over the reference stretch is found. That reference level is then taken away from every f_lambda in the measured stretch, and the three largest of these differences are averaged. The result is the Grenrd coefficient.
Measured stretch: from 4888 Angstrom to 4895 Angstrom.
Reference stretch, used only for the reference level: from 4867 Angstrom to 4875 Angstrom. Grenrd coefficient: 1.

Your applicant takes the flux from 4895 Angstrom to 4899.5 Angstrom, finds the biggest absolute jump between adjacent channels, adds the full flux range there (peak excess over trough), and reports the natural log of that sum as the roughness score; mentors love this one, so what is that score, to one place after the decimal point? 1.5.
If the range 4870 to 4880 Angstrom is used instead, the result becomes 2.6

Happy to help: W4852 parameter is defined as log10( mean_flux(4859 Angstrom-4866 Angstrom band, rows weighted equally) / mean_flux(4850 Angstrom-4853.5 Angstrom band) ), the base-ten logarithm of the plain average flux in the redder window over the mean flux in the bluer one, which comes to -0.12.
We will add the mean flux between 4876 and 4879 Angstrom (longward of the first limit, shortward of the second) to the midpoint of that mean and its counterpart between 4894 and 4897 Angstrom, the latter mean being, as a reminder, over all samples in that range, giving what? 79.9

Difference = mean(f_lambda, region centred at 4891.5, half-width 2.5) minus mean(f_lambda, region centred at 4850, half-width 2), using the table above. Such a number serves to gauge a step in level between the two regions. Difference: -3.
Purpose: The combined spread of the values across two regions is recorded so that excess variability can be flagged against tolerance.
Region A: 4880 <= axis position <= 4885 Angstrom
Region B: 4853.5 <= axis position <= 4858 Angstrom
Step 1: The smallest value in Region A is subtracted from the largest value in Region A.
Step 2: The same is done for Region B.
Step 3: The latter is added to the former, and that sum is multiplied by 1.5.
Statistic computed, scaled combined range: 11.7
